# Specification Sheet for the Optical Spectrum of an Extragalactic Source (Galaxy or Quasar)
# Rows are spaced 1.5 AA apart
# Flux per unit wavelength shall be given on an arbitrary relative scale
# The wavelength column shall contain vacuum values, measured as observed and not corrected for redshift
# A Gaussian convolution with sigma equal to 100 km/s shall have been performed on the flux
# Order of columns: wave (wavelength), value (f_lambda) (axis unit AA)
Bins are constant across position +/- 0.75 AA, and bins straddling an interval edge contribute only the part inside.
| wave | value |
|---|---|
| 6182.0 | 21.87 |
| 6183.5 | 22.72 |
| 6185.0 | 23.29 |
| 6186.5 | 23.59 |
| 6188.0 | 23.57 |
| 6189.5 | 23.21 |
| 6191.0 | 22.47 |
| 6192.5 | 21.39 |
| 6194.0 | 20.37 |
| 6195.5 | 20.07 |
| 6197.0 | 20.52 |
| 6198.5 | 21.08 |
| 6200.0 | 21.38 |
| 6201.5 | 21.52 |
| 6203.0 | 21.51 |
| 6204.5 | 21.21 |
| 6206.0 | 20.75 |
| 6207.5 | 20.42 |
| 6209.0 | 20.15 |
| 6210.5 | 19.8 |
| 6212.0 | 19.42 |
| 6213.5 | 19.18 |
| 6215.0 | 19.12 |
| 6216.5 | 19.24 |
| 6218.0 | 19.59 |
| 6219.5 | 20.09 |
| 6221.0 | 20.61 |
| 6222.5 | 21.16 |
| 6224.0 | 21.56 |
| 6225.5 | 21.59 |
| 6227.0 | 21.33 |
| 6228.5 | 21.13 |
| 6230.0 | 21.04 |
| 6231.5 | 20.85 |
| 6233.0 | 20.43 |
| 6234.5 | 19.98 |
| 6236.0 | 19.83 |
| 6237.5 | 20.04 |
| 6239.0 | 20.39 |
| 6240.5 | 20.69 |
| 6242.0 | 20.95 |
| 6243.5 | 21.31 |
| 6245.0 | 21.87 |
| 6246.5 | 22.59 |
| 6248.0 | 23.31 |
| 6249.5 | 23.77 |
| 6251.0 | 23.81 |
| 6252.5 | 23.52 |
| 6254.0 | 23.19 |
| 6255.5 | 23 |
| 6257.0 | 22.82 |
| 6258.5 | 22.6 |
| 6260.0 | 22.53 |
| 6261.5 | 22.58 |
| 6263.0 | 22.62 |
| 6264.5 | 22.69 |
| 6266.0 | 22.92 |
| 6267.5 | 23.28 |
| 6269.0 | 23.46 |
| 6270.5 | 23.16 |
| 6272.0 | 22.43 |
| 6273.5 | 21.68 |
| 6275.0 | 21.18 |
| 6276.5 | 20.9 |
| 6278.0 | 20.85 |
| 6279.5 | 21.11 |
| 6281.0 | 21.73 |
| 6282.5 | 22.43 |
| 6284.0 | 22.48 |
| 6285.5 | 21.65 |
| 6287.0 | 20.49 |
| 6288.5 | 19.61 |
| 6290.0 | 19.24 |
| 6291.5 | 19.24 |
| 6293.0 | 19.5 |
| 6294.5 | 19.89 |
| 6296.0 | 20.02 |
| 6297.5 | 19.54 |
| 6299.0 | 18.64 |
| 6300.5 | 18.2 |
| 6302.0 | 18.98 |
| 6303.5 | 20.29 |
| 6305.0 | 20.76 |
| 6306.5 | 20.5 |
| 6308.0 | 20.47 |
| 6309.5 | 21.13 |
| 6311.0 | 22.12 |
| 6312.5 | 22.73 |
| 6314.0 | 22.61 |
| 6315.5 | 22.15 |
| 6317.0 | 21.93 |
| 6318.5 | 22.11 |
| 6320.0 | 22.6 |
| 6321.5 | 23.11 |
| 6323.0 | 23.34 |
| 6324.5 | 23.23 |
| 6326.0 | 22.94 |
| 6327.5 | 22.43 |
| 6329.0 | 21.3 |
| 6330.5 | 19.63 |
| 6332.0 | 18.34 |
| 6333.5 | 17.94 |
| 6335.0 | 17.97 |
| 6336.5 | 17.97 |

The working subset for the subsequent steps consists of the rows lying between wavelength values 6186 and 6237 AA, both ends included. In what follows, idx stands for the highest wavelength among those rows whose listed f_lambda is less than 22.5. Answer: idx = 6236.0 AA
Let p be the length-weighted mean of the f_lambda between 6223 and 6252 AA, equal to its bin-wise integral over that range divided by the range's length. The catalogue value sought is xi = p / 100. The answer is 0.214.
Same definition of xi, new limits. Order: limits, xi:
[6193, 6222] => 0.203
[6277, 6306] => 0.203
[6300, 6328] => 0.217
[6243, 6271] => 0.229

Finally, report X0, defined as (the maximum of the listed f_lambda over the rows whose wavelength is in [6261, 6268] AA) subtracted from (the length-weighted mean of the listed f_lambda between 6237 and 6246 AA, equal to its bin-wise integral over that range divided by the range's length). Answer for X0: -2.3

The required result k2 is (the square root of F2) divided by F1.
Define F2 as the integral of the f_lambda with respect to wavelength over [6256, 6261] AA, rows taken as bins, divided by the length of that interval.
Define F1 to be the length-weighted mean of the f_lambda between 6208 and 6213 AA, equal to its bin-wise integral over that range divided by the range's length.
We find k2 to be 0.241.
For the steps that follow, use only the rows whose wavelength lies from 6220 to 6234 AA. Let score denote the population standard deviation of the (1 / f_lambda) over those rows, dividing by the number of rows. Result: 0.0008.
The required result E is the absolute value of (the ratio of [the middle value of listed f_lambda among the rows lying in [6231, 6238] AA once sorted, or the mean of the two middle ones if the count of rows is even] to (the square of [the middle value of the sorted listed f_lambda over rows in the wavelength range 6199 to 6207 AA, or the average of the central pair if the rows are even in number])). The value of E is 0.044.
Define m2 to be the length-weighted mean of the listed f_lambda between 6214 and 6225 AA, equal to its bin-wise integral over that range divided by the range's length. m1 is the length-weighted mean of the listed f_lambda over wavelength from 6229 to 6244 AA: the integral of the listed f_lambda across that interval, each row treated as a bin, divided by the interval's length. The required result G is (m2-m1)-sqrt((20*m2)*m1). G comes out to -91.5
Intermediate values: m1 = 20.5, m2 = 20.20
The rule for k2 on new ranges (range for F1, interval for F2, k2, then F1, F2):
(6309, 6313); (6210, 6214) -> 0.201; 22.0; 19.5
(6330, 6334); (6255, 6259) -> 0.257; 18.6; 22.8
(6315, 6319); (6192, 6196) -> 0.206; 22.1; 20.6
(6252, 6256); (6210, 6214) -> 0.190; 23.2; 19.5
